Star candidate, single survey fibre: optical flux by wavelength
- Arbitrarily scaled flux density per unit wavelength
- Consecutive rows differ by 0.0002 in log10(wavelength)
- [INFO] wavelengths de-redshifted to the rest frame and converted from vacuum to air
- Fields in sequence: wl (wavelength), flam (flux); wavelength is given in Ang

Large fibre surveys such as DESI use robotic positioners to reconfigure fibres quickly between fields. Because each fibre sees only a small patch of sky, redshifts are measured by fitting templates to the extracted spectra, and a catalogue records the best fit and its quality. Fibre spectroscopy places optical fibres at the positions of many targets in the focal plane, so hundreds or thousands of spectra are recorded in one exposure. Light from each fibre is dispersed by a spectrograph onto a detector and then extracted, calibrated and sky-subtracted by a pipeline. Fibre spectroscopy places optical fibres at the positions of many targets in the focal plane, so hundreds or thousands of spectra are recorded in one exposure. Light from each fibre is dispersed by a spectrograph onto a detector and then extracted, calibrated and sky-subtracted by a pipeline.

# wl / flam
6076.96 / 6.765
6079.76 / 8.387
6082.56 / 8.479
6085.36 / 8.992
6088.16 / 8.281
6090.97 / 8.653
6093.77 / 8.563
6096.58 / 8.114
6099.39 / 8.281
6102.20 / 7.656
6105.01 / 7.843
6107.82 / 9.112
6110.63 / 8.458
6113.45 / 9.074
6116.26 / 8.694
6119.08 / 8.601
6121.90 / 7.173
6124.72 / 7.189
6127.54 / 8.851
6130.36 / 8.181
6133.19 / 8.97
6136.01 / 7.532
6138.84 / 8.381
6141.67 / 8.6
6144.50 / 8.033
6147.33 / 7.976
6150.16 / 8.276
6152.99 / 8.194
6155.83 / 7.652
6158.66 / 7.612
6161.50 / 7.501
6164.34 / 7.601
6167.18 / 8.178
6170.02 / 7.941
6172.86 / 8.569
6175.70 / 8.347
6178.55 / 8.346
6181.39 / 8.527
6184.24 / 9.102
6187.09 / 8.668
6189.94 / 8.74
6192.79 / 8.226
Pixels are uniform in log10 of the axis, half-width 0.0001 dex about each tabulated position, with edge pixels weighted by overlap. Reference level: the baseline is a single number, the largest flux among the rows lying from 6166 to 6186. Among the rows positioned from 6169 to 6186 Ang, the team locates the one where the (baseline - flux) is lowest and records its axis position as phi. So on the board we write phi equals 6184.24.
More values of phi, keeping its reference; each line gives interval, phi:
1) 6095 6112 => 6107.82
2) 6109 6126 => 6113.45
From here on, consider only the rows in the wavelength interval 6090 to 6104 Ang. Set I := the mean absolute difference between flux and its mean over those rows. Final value 0.29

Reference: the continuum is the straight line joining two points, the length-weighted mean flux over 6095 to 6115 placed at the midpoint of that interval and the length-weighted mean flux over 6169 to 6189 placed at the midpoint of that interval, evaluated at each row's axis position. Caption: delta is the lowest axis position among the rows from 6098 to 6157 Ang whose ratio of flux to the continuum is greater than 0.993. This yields 6107.82 Ang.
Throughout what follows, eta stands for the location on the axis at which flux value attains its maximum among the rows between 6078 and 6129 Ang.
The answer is 6107.82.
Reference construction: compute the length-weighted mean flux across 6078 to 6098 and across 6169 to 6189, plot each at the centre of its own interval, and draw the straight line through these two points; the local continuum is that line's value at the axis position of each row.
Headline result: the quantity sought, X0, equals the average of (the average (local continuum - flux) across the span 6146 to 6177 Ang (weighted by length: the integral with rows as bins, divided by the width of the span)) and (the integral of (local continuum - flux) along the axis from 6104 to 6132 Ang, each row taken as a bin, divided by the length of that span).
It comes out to 0.34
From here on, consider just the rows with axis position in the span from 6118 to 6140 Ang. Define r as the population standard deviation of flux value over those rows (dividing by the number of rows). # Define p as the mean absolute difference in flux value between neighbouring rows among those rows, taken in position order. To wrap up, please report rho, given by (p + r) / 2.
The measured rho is 0.83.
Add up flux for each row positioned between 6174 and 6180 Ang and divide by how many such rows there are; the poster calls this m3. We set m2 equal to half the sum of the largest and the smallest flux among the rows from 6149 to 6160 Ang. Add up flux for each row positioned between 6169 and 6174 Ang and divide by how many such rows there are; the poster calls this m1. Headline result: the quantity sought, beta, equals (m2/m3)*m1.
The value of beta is 7.9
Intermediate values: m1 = 8.3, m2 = 7.9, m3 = 8.3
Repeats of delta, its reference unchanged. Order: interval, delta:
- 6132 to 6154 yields 6133.19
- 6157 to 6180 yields 6172.86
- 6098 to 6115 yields 6107.82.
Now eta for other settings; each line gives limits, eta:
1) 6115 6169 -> 6133.19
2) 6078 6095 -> 6085.36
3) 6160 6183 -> 6172.86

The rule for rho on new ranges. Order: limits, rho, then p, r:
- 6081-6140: 0.61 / 0.6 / 0.57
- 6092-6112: 0.50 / 0.6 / 0.45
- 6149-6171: 0.27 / 0.2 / 0.29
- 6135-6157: 0.36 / 0.4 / 0.34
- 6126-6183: 0.41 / 0.4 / 0.42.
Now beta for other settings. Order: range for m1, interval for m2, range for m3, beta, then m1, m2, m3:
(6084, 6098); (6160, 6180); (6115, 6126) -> 8.7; 8.5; 8.0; 7.9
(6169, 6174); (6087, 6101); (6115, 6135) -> 8.4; 8.3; 8.4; 8.2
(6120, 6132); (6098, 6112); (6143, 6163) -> 8.3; 7.8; 8.4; 7.9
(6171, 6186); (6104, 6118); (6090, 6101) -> 8.7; 8.6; 8.5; 8.4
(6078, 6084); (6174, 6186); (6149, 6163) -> 9.4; 8.4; 8.7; 7.8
